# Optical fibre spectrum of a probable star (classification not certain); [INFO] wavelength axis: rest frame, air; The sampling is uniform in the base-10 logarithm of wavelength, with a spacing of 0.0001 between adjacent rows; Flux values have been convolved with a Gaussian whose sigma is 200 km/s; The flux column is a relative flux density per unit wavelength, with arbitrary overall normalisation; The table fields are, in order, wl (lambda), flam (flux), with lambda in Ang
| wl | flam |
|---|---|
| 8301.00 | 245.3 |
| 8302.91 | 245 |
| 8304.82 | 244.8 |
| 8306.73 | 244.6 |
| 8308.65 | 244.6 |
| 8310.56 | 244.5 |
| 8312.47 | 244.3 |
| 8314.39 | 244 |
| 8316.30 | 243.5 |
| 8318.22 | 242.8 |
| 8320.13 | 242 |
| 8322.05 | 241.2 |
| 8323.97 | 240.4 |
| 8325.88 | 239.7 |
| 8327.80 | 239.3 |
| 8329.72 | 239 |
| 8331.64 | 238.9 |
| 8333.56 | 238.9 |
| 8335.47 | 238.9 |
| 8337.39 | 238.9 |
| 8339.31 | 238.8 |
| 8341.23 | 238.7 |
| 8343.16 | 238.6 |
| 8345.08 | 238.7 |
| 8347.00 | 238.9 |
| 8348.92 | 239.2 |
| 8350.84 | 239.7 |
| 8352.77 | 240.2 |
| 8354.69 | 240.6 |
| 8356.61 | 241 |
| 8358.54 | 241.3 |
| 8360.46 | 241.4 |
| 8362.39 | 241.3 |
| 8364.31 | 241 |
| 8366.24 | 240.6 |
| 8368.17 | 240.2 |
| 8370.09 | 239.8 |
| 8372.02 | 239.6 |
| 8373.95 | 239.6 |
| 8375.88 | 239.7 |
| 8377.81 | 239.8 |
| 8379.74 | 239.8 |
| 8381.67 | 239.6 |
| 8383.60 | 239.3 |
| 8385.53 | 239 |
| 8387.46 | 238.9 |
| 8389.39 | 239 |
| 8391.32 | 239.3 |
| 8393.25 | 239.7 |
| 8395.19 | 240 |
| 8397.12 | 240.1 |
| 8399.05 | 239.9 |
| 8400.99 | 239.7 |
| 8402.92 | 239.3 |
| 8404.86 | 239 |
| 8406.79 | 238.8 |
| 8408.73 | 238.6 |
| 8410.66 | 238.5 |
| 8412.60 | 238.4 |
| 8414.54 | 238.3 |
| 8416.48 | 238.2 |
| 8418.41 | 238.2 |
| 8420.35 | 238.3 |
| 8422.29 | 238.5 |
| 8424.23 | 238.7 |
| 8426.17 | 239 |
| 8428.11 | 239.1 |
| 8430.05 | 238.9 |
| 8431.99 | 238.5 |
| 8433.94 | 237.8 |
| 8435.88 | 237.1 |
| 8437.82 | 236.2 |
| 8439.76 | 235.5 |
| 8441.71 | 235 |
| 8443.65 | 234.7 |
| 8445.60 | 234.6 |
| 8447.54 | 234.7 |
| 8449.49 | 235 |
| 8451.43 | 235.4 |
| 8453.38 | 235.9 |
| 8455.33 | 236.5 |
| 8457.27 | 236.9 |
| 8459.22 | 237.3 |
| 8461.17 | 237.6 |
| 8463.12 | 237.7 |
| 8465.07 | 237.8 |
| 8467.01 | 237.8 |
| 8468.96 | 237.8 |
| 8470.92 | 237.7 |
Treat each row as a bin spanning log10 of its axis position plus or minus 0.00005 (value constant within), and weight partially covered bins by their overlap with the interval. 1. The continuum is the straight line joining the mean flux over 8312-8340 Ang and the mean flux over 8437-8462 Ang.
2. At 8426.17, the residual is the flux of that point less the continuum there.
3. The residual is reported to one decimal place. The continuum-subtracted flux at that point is 2.3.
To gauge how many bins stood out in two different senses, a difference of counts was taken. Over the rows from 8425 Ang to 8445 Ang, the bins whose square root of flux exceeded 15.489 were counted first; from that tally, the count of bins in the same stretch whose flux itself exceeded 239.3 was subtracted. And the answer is 0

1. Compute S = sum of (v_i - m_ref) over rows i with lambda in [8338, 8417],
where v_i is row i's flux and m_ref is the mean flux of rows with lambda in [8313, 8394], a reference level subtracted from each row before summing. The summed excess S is -19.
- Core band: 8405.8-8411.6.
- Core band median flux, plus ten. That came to 249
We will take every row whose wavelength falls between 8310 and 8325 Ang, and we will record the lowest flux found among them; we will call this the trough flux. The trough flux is 240.4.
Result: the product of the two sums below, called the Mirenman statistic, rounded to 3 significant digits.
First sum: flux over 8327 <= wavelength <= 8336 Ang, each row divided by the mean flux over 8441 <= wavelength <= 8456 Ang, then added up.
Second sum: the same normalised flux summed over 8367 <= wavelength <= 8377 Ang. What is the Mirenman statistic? 25.9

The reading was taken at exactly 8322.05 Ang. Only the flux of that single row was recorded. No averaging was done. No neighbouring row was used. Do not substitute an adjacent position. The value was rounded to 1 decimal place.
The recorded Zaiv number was 241.2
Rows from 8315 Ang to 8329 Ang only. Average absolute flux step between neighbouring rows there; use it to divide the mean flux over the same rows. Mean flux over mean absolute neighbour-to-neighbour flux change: 345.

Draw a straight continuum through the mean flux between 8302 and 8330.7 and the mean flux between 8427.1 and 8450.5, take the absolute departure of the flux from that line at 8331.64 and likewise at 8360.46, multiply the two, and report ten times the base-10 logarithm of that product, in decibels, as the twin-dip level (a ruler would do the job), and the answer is 4.7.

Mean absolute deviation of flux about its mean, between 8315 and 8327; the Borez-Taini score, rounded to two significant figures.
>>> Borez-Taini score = 1.2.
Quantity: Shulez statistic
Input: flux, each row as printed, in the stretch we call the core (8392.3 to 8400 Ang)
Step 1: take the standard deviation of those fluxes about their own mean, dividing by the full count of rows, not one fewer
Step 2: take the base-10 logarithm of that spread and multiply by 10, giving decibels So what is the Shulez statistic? -8.3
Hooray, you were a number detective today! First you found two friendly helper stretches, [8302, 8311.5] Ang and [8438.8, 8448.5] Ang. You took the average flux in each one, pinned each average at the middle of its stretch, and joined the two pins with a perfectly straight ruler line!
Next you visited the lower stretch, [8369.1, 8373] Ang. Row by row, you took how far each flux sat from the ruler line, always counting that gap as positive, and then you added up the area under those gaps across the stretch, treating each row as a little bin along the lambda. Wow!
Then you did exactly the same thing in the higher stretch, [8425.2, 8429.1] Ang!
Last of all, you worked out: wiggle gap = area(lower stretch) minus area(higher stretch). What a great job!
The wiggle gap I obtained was -10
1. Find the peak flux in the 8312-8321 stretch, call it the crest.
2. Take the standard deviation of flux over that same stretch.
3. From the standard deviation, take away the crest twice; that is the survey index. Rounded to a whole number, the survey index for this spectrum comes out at -488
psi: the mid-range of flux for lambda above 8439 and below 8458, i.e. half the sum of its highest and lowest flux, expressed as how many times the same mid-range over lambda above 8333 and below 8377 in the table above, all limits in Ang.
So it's 0.982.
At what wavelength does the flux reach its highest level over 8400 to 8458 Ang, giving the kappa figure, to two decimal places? 8400.99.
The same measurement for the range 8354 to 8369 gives 8360.46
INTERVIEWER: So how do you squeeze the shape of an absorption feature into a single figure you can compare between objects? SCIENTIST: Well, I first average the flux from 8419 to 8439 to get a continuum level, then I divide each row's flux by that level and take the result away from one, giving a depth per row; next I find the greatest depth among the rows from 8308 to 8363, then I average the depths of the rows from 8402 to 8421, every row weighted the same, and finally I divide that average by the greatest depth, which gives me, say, 0.9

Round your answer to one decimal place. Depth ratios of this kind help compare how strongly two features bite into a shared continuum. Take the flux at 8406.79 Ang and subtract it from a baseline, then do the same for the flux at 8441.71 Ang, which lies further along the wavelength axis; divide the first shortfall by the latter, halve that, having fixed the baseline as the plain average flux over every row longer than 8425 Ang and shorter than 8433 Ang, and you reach 0.0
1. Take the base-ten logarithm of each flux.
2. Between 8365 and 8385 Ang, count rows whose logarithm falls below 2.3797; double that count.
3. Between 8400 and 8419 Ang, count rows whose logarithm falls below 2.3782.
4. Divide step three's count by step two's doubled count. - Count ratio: 0.70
